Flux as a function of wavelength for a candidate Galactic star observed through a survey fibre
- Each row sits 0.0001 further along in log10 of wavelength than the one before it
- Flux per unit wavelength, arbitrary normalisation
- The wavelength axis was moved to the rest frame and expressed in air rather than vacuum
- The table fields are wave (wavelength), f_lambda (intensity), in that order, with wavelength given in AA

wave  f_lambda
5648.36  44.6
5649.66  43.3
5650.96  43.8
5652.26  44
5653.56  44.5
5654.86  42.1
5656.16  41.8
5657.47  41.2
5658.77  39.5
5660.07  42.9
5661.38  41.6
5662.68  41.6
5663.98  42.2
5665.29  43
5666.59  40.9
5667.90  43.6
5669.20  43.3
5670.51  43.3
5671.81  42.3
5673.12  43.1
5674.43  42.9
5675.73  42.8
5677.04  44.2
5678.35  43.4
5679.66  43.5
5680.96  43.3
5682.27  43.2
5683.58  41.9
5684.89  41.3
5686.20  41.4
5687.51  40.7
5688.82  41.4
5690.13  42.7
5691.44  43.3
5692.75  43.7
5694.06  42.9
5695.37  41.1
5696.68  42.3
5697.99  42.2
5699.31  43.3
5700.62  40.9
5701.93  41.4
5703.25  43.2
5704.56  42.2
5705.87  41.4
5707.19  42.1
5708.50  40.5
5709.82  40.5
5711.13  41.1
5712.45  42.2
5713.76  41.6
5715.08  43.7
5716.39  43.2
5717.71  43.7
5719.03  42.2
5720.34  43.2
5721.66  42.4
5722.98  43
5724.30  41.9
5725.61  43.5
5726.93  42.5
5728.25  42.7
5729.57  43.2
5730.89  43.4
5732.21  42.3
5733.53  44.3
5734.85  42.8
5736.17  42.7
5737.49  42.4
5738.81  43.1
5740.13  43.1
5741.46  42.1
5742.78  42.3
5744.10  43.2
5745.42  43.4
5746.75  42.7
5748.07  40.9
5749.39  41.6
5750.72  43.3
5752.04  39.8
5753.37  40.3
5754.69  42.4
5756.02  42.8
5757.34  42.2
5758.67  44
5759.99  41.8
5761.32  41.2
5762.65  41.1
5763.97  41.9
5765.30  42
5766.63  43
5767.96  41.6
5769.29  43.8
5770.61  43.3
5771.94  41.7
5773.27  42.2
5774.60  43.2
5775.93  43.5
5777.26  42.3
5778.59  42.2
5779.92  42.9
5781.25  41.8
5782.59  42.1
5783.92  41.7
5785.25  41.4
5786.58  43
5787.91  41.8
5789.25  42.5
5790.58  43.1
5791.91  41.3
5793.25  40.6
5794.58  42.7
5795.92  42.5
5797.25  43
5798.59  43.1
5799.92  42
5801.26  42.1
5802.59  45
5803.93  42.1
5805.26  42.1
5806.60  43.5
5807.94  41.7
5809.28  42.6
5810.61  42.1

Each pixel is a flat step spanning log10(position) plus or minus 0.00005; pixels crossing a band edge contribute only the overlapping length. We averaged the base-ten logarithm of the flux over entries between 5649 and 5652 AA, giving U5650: 1.64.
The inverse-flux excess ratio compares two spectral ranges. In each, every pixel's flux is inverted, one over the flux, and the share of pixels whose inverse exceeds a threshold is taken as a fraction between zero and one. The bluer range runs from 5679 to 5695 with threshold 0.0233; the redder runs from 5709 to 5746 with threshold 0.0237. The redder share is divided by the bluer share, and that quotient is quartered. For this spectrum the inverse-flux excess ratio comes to 0.08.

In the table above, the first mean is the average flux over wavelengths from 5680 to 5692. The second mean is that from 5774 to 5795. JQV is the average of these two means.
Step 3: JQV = 42.2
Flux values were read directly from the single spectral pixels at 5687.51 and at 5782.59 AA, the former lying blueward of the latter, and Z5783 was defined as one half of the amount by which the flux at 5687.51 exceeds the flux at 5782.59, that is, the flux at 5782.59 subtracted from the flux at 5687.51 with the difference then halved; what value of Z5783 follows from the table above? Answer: -0.7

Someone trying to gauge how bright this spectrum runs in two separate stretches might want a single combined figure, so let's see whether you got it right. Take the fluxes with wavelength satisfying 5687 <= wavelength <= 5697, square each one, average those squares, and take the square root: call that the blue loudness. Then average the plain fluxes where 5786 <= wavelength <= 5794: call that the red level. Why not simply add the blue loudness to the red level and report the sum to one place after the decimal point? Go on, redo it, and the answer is 84.3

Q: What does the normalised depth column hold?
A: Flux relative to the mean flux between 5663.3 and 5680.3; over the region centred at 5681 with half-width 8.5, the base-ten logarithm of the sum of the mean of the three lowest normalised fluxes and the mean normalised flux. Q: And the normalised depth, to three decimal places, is 0.290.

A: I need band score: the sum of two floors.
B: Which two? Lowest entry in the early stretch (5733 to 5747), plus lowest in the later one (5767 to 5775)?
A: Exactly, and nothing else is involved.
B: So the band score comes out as 83.7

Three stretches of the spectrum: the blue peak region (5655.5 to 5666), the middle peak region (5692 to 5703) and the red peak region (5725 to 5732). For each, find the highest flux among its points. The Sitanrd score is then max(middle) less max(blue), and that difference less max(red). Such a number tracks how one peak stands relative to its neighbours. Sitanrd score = -42.8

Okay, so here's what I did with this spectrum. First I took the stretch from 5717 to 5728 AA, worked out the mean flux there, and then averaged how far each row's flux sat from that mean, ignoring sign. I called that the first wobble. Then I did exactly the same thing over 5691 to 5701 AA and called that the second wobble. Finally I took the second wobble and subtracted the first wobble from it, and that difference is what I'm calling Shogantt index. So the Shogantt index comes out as 0.3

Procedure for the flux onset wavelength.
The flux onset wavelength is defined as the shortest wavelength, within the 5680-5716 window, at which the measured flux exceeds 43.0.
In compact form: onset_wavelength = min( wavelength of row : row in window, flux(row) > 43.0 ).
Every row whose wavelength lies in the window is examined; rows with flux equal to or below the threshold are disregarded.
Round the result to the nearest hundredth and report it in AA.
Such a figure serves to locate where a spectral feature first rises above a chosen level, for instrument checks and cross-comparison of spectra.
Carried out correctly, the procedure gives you 5680.96 AA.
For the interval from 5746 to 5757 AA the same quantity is 5750.72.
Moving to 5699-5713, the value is 5699.31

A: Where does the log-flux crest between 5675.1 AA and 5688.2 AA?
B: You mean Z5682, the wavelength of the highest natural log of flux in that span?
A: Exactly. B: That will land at 5677.04 AA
